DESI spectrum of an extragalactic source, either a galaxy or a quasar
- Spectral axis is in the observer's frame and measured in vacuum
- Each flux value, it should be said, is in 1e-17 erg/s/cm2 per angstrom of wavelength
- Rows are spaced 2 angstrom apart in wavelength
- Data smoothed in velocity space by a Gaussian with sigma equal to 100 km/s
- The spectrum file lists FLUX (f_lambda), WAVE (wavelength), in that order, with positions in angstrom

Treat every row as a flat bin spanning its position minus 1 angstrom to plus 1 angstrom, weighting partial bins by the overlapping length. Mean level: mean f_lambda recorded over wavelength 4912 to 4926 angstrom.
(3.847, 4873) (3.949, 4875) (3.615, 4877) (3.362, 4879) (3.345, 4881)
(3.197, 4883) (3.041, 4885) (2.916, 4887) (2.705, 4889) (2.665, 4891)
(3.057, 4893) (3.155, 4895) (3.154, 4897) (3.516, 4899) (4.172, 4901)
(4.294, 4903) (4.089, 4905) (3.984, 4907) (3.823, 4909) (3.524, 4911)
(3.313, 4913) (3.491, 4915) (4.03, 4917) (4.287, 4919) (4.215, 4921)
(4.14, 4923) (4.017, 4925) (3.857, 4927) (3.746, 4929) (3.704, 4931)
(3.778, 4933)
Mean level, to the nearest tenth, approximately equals 3.9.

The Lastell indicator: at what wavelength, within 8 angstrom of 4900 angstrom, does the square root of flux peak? 4903 angstrom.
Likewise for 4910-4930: 4919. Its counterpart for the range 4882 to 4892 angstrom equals 4883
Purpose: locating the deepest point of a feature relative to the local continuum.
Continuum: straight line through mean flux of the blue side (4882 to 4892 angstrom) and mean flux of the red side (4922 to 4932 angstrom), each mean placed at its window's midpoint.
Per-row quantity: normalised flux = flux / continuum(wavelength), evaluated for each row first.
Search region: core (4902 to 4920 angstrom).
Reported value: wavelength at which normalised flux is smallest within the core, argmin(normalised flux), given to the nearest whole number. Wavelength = 4913 angstrom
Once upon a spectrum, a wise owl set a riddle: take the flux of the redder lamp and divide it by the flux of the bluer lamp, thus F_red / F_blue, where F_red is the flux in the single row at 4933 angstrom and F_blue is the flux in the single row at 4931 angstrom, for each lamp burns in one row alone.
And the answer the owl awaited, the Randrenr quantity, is 1.0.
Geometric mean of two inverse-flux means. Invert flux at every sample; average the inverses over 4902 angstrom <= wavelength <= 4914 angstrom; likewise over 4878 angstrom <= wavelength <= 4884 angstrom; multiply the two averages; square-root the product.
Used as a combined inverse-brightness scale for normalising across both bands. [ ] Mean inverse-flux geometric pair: 0.282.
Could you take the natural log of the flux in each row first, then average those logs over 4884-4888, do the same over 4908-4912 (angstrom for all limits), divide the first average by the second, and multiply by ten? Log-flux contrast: 8.4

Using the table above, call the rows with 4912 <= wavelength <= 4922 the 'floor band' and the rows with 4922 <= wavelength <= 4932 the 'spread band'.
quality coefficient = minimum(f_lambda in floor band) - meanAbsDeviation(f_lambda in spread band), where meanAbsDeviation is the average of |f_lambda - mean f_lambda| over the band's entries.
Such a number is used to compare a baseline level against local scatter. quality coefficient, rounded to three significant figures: 3.16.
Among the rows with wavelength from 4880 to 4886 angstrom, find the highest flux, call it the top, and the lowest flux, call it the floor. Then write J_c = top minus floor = 0.30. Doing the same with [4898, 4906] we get 0.78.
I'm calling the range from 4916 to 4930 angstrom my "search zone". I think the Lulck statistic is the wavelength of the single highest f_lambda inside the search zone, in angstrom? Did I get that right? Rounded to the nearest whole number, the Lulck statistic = 4919 angstrom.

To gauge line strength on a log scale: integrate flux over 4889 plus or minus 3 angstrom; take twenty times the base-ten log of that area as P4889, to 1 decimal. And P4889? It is 24.4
